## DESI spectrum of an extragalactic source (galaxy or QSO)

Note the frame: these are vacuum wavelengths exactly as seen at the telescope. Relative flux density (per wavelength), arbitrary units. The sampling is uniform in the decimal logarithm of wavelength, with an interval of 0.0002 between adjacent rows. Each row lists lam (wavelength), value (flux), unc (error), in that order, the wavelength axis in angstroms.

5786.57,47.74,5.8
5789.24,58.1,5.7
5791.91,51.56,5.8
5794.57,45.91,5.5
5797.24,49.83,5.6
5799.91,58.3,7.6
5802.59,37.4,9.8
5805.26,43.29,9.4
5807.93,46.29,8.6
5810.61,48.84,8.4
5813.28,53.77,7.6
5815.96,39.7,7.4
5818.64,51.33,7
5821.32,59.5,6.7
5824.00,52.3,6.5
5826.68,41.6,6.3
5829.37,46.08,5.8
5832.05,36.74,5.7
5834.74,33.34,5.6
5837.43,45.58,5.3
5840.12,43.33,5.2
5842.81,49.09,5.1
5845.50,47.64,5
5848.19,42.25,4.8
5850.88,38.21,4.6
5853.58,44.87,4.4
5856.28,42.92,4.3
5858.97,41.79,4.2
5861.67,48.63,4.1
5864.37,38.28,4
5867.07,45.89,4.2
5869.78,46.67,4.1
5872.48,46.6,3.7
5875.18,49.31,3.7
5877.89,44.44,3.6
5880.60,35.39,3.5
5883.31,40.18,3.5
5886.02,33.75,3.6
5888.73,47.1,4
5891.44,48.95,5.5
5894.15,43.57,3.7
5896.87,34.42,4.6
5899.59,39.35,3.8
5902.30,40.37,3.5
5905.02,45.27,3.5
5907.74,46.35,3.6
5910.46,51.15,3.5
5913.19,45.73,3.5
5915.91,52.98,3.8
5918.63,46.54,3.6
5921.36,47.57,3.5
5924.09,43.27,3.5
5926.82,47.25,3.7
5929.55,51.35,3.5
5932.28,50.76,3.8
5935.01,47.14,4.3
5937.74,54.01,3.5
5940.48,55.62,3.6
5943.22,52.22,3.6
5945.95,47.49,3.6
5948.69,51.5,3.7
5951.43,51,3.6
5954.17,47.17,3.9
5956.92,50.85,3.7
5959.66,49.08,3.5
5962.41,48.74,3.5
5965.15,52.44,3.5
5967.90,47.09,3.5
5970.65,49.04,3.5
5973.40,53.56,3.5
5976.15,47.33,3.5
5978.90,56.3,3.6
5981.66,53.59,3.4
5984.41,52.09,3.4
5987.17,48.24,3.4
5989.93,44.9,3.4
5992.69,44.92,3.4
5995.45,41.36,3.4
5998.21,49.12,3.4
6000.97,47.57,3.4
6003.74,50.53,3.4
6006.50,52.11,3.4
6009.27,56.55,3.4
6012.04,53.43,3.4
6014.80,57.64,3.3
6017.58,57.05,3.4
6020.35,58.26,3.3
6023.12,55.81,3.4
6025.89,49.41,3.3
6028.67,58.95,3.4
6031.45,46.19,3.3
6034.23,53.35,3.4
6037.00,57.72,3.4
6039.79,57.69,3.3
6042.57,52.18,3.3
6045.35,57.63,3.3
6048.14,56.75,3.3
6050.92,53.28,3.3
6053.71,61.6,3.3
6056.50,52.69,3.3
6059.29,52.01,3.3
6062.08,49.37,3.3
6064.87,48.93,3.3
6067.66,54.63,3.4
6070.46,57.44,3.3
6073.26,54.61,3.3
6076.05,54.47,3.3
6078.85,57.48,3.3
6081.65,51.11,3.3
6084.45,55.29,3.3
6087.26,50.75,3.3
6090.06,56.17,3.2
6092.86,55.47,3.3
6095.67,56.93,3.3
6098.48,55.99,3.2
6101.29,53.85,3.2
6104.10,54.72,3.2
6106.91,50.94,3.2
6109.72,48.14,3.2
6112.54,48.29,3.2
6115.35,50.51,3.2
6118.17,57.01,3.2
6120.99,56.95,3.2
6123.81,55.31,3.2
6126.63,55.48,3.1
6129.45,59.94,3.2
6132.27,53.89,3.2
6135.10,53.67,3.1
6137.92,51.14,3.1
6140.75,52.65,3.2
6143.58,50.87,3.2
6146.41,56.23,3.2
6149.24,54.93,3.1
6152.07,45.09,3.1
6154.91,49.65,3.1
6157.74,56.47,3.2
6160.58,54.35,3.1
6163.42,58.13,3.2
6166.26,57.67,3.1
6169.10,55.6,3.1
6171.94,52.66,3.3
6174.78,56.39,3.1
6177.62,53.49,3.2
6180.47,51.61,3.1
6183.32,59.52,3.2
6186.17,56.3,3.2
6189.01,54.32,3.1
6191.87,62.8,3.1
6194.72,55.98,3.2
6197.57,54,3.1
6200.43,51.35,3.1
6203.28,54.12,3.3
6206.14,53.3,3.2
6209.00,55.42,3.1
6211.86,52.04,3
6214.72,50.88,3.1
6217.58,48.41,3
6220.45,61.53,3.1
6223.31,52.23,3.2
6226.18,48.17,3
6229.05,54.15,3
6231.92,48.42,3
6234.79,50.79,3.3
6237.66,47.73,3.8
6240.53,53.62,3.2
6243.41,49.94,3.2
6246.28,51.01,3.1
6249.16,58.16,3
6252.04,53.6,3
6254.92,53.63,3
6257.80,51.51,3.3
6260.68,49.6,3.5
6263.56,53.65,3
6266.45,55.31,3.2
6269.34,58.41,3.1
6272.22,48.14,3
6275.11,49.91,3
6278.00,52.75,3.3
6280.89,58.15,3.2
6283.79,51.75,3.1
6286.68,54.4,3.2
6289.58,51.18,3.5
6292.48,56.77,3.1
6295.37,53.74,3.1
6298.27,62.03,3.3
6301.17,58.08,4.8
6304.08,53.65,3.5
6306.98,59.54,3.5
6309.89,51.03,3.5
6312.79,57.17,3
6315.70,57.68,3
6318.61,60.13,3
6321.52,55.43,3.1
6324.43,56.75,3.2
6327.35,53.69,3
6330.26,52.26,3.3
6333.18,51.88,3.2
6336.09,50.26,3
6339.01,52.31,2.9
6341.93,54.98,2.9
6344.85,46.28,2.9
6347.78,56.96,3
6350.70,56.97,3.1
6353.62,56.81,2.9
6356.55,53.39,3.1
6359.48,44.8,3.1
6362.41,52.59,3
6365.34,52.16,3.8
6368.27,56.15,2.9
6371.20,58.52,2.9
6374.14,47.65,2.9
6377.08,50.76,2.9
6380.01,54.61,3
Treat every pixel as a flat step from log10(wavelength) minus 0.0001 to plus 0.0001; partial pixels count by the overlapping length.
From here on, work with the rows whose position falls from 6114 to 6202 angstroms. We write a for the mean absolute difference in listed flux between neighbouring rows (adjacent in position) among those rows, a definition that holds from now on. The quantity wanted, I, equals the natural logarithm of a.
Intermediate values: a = 3.5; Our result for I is 1.26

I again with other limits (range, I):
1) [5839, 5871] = 1.55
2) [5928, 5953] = 1.15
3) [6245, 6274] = 1.35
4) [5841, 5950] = 1.52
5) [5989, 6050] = 1.40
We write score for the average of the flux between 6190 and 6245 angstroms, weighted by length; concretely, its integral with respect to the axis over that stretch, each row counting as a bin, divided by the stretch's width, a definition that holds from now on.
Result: 52.9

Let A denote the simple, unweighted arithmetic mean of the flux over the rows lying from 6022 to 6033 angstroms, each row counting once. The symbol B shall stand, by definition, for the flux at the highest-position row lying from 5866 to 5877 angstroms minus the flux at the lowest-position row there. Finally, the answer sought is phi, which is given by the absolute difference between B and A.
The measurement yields 49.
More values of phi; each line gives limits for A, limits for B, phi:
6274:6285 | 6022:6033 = 63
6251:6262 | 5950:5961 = 54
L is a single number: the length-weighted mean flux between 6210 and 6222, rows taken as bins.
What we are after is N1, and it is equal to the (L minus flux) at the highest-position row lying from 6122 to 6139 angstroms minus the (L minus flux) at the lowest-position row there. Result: 4.2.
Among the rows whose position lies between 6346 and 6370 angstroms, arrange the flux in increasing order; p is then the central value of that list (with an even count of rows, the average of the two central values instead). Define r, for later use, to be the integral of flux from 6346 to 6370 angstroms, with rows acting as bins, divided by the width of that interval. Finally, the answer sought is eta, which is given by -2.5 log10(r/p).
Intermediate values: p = 55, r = 53.7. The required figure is 0.022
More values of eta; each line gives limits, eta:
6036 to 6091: 0.001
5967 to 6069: 0.005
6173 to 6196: -0.002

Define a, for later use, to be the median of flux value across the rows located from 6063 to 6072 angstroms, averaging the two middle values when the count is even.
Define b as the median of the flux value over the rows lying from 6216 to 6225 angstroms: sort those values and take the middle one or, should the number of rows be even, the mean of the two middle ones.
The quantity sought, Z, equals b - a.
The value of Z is -2.4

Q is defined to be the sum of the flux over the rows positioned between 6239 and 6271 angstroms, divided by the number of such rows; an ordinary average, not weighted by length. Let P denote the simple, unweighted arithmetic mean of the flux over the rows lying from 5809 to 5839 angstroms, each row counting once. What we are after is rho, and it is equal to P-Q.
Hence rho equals -7.2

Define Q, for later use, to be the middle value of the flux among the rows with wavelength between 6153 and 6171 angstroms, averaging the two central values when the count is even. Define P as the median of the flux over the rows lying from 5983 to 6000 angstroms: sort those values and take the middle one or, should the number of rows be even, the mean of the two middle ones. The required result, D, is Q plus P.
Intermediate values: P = 47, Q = 56.0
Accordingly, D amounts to 103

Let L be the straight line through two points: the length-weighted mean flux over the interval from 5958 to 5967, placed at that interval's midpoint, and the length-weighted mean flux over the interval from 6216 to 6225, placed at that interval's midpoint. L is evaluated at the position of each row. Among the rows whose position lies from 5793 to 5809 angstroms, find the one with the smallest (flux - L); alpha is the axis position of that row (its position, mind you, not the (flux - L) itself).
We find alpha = 5802.59 angstroms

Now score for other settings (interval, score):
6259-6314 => 54.5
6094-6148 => 53.8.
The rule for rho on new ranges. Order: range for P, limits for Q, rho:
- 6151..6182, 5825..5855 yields 11.1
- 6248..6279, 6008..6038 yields -1.8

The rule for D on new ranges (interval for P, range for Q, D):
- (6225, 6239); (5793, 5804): 96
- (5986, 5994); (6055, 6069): 97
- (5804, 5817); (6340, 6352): 102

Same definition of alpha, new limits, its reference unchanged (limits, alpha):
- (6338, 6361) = 6359.48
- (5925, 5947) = 5935.01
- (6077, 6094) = 6087.26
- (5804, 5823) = 5815.96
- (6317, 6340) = 6336.09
